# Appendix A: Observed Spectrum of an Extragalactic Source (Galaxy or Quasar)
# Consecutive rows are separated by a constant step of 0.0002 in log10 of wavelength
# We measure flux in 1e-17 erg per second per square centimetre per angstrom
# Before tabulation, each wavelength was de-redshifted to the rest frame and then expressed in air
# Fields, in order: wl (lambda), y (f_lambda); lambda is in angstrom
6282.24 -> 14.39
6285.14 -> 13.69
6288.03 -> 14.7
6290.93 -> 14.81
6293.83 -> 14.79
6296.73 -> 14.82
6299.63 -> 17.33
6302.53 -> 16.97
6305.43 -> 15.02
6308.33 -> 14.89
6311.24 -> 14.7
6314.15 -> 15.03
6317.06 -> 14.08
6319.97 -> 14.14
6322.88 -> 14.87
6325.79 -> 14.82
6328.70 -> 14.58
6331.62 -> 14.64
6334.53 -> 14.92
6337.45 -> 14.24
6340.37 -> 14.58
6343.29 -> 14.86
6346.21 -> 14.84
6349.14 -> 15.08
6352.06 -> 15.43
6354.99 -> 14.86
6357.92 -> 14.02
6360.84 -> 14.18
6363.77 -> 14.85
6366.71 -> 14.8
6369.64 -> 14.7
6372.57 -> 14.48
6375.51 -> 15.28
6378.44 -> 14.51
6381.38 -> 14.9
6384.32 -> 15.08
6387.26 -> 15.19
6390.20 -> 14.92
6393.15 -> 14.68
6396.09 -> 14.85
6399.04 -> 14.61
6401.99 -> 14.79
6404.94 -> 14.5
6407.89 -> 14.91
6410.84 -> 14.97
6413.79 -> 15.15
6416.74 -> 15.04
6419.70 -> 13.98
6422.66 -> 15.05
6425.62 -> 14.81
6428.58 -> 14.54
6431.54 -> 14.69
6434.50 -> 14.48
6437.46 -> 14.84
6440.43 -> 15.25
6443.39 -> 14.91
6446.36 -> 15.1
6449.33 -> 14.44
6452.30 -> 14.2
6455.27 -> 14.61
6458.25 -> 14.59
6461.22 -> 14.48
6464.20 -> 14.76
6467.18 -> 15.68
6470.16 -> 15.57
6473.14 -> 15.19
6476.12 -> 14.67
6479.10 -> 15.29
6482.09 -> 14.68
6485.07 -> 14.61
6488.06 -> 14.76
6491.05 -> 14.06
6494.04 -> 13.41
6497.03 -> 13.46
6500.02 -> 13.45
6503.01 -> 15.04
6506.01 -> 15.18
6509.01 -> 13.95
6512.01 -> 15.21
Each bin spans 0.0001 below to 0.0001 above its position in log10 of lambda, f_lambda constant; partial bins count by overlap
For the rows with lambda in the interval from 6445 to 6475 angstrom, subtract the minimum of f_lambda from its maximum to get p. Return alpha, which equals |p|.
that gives 1.48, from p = 1.48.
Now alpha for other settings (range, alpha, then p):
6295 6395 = 3.31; 3.31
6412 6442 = 1.27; 1.27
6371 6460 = 1.30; 1.30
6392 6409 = 0.41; 0.41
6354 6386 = 1.26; 1.26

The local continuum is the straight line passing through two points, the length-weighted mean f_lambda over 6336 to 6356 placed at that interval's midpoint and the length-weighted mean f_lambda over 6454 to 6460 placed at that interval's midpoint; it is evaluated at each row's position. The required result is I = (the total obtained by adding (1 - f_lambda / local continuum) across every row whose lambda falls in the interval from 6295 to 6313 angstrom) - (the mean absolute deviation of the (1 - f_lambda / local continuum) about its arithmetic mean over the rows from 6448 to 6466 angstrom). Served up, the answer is -0.3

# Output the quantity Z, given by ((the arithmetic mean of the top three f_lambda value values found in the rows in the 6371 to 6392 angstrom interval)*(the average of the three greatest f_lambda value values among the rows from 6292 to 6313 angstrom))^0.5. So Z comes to 15.80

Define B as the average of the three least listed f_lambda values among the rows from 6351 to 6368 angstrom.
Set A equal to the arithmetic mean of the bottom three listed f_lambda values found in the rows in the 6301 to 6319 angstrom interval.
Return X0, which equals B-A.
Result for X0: -0.22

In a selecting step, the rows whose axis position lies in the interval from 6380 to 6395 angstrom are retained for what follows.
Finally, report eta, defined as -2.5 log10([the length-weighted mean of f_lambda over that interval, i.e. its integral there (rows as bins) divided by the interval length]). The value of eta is -2.94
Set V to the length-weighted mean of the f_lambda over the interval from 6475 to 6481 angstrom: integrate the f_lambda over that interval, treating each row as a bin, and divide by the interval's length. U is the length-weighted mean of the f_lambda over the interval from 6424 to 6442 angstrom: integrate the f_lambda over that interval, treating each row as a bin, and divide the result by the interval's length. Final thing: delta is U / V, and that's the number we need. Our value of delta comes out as 0.99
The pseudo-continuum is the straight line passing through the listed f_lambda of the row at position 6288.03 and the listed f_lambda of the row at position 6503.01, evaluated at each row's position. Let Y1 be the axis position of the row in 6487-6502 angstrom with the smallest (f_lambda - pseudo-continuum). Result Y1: 6494.04 angstrom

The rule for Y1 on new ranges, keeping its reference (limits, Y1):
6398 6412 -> 6404.94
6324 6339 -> 6337.45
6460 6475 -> 6461.22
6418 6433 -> 6419.70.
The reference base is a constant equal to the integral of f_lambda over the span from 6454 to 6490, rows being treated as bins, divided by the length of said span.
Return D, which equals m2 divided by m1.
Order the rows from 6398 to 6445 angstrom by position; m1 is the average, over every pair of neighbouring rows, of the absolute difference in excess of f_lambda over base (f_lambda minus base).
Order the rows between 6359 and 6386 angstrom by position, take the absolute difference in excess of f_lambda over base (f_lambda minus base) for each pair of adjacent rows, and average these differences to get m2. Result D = 1.1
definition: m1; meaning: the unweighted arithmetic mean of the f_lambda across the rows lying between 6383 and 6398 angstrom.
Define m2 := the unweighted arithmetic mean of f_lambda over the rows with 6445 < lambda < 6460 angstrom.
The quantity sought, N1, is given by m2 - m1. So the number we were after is -0.4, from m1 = 14.9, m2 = 14.6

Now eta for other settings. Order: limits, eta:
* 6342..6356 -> -2.94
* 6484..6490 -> -2.91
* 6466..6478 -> -2.96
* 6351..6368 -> -2.92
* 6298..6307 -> -3.04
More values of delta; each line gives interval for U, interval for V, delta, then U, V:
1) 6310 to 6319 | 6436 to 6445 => 0.97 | 14.6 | 15.0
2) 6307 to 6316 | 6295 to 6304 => 0.91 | 14.8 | 16.3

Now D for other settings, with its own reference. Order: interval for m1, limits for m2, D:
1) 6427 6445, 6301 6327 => 1.9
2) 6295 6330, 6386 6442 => 0.5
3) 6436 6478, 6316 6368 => 0.9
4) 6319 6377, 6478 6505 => 1.4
